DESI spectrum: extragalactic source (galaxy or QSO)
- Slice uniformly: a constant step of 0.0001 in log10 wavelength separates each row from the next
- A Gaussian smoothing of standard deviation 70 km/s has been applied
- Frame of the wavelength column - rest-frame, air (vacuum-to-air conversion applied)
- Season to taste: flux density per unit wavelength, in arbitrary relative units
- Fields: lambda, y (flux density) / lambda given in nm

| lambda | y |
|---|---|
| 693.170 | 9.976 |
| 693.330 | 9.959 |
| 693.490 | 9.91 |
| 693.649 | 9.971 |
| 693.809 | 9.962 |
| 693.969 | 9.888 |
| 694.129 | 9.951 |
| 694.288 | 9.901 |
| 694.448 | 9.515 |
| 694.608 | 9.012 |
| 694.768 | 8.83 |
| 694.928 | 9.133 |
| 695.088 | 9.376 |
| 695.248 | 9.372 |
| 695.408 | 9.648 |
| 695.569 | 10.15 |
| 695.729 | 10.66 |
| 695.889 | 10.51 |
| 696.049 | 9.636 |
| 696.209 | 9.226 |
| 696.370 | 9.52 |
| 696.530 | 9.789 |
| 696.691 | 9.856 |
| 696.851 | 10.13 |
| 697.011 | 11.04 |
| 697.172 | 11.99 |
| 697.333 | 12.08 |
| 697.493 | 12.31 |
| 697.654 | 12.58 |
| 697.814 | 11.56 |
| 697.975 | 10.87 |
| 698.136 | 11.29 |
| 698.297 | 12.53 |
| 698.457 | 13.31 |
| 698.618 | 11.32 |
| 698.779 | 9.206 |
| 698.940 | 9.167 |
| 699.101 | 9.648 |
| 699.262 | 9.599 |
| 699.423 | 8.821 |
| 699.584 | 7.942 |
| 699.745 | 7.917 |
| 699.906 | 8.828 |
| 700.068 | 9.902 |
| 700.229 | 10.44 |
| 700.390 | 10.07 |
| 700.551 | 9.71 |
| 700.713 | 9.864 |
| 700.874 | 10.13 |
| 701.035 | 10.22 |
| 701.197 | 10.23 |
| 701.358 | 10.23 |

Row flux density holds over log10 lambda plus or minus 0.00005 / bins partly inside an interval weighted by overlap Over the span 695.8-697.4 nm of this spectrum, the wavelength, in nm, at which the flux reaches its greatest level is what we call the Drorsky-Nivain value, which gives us 697.333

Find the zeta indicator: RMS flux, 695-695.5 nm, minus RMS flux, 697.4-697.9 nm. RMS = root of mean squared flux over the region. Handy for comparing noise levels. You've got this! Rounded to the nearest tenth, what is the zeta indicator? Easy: -2.7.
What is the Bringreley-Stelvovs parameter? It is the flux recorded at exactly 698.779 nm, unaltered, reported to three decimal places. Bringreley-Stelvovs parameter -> 9.206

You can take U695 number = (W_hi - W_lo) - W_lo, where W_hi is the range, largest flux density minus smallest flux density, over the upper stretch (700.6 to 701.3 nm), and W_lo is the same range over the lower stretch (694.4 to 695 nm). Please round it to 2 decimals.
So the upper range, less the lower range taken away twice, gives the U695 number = -1.00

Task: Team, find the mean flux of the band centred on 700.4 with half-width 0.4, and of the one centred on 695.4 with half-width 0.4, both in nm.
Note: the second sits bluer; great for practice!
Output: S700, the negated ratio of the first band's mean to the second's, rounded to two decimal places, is -1.02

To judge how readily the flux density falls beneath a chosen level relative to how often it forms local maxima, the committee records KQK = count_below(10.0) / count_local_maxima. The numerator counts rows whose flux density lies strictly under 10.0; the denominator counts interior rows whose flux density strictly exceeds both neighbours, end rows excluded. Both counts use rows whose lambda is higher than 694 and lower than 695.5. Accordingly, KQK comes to 9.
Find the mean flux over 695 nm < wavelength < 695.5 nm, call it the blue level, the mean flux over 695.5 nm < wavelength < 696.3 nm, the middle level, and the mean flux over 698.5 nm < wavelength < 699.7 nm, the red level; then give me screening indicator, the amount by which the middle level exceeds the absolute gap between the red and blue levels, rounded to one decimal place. 10.0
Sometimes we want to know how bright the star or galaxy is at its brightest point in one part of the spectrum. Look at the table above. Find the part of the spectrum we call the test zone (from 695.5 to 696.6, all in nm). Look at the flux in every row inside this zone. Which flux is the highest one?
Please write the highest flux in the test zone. 10.66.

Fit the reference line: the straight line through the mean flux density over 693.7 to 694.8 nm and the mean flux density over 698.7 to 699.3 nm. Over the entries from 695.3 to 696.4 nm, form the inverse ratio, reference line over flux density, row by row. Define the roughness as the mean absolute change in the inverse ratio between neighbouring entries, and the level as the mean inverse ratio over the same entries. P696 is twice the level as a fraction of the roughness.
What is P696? 44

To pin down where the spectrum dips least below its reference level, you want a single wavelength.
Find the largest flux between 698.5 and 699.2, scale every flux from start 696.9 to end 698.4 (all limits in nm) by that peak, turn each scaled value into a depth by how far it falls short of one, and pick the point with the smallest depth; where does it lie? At 697.654 nm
